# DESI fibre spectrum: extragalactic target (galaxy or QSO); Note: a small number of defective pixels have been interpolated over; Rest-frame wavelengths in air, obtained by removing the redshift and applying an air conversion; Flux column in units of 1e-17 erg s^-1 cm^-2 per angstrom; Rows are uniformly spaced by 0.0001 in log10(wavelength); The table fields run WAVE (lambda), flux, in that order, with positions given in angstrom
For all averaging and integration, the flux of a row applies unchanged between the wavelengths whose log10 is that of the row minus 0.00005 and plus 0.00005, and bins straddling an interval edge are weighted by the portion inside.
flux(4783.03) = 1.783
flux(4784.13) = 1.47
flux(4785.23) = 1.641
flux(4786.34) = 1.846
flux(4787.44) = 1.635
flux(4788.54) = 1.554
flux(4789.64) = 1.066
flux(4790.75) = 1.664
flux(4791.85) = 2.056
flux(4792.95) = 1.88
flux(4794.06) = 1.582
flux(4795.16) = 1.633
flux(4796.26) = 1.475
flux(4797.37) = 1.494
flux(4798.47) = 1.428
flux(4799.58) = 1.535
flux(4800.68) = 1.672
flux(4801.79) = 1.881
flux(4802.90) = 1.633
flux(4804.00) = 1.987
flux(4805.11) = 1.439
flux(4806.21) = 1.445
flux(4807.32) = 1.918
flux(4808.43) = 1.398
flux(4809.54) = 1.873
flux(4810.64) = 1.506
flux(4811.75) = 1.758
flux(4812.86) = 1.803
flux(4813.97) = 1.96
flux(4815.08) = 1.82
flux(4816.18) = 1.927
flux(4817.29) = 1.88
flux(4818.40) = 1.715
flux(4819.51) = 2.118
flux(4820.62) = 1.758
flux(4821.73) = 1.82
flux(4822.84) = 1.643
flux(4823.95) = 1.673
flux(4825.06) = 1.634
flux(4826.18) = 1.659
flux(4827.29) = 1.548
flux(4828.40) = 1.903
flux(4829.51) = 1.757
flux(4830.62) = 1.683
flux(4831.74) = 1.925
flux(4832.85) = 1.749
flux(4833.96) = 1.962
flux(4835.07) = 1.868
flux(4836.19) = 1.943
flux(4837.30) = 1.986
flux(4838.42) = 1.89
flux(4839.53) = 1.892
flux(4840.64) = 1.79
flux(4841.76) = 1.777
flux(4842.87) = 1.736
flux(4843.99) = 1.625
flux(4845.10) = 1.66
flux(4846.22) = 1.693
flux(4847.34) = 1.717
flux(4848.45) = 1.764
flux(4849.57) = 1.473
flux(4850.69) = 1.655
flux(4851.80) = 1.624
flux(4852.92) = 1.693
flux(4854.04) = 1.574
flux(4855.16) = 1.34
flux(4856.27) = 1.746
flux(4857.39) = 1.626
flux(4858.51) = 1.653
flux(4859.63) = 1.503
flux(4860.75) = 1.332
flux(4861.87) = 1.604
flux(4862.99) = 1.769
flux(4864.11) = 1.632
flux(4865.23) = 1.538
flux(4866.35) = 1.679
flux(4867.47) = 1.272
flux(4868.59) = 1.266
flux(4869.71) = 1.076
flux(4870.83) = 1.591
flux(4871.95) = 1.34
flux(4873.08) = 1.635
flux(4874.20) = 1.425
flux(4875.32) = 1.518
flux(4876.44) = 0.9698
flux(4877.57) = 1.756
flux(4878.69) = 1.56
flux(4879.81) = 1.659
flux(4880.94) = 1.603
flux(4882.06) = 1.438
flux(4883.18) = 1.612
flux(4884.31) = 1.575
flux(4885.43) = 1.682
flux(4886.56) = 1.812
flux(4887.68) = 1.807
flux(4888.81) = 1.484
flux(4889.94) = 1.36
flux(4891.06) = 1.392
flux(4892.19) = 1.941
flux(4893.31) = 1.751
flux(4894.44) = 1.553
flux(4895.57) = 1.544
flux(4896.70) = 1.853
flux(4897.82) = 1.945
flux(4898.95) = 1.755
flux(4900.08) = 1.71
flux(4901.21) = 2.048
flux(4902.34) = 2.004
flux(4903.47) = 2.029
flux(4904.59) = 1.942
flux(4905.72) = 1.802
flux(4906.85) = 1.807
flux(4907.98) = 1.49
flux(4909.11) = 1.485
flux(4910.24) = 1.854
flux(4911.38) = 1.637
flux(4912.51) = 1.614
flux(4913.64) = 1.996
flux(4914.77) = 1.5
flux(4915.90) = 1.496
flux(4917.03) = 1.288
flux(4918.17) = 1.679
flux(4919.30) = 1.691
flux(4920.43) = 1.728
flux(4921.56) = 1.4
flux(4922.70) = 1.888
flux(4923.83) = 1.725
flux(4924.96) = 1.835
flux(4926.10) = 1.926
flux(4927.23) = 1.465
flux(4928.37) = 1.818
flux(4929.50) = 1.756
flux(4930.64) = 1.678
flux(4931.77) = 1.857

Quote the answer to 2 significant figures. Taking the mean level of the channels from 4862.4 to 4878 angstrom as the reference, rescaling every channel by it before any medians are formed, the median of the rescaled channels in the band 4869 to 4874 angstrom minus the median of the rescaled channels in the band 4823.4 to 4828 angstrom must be -0.12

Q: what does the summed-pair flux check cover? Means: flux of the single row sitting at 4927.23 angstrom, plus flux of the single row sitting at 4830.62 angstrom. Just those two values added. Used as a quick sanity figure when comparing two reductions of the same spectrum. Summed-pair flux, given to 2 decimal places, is 3.15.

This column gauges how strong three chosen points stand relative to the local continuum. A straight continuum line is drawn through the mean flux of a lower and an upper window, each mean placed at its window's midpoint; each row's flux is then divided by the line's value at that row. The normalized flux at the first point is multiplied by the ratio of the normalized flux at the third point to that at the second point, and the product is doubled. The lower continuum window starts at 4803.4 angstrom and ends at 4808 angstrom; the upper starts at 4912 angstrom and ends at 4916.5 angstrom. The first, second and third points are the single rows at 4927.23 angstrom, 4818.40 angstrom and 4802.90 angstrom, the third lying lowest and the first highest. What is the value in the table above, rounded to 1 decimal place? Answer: 1.7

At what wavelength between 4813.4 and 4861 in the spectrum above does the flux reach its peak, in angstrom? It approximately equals 4819.51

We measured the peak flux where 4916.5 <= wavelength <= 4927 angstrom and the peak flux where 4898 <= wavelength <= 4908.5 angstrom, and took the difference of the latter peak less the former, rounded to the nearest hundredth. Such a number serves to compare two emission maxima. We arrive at 0.12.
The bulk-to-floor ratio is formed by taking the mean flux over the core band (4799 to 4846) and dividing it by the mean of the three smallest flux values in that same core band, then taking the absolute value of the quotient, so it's 1.24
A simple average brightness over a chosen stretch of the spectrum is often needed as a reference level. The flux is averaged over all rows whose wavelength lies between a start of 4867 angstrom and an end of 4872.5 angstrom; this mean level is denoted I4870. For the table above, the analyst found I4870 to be 1.3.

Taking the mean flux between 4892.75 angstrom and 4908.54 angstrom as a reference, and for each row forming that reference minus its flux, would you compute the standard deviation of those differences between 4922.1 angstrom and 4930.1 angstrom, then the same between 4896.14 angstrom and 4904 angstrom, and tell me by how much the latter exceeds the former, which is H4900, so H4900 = -0.02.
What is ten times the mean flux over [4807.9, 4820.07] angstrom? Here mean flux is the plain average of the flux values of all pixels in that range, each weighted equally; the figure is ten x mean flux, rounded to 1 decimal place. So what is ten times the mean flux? 18.0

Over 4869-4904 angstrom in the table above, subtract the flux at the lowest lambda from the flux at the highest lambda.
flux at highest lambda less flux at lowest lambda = 0.95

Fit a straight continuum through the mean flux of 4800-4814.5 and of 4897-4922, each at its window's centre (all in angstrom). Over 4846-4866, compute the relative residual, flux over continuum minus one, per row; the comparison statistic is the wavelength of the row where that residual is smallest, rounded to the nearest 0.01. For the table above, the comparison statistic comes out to 4860.75 angstrom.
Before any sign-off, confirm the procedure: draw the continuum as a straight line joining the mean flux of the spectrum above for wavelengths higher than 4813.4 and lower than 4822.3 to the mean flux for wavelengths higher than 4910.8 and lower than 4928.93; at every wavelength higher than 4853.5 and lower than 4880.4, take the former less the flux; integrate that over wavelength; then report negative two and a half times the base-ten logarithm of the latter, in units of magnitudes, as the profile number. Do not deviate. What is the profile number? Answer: -2.16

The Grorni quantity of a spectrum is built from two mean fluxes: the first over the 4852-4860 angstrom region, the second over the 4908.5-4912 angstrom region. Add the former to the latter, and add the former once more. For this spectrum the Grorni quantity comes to 4.84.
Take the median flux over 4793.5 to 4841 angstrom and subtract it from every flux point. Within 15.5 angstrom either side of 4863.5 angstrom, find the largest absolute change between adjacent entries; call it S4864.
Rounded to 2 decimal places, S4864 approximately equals 0.79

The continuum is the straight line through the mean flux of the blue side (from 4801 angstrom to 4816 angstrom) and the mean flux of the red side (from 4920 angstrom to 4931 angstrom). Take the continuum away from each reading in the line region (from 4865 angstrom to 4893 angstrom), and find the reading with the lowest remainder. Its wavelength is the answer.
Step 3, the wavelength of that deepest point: 4876.44 angstrom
